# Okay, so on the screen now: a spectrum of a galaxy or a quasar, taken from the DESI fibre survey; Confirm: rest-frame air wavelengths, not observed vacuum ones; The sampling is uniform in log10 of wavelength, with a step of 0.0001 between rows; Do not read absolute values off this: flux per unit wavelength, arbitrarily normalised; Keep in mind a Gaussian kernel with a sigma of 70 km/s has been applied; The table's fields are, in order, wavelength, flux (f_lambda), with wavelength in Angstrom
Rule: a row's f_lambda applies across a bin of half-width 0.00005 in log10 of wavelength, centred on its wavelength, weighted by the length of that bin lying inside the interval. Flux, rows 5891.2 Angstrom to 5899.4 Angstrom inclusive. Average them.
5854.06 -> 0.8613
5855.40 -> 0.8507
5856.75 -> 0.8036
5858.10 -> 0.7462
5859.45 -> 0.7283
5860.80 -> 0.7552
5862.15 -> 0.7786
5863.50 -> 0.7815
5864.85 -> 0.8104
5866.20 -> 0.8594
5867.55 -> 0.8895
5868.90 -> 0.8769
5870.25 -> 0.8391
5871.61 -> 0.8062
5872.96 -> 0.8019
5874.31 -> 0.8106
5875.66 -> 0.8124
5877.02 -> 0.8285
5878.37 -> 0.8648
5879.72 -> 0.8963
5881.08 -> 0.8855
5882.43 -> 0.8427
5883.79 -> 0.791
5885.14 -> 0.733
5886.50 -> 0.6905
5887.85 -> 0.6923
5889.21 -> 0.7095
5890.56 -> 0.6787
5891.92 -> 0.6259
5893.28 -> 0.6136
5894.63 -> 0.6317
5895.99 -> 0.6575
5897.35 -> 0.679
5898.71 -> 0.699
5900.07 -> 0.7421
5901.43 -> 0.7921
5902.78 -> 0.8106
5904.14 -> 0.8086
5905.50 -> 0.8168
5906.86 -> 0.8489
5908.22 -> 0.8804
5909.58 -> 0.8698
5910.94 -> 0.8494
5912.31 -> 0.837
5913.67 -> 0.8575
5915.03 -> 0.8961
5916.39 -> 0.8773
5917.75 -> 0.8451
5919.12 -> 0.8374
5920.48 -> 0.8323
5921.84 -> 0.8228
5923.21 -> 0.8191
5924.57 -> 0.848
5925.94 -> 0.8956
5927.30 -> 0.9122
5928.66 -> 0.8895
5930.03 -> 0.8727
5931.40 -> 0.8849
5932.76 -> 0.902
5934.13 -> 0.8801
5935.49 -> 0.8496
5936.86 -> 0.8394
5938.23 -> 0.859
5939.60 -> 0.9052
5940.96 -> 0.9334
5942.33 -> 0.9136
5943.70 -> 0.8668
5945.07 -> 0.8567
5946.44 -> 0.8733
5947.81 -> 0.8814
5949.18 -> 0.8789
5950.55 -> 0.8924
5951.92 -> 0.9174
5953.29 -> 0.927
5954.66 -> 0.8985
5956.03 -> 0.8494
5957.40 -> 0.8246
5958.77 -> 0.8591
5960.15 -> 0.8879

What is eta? 0.65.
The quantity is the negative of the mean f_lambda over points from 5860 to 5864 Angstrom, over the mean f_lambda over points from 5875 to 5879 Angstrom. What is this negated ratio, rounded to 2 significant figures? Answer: -0.92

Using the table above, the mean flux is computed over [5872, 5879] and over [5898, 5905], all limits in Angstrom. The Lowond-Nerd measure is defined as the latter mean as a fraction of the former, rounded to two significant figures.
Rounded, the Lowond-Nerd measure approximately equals 0.94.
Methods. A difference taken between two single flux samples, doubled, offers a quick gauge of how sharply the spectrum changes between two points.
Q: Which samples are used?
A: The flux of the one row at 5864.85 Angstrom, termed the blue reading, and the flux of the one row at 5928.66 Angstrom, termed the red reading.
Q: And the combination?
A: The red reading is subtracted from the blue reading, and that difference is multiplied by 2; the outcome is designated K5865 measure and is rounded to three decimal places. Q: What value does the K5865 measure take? -0.158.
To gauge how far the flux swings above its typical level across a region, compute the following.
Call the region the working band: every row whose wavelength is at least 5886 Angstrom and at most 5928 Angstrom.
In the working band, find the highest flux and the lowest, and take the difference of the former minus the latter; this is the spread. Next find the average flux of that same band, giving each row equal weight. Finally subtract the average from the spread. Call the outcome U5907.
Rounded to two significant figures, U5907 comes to -0.49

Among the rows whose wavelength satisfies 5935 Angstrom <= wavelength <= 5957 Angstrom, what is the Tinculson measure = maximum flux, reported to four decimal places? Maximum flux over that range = 0.9334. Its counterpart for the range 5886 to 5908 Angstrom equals 0.8489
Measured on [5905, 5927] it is 0.8961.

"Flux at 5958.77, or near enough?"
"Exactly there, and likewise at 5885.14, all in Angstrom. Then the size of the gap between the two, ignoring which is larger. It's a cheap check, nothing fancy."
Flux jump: 0.126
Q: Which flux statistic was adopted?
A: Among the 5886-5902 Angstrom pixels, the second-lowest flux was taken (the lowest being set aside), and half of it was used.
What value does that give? 0.31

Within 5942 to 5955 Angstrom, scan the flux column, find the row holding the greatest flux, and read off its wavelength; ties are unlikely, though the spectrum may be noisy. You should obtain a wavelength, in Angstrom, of 5953.29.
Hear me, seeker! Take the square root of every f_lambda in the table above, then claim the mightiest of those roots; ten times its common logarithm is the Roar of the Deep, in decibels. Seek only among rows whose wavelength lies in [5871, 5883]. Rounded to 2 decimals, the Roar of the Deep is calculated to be -0.24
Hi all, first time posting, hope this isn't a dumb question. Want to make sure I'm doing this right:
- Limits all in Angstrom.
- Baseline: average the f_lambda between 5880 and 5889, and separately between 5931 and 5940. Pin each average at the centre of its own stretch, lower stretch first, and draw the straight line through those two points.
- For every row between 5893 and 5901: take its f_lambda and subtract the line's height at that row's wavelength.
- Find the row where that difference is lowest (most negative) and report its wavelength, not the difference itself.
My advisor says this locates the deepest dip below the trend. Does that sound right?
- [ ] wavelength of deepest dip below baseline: 5893.28 Angstrom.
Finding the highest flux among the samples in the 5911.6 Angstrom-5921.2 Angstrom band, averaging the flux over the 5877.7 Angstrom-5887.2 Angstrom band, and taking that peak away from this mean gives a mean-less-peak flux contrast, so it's -0.081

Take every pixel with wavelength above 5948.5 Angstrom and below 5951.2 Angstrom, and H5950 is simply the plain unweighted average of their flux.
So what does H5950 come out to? 0.886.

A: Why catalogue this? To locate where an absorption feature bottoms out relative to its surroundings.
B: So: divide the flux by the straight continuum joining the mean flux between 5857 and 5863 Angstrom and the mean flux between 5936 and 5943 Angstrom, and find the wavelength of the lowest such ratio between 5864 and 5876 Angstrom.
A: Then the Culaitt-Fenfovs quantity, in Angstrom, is 5872.96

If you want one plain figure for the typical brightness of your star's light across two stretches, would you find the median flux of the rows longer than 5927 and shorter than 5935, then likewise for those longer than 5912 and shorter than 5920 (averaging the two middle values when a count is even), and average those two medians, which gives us 0.87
